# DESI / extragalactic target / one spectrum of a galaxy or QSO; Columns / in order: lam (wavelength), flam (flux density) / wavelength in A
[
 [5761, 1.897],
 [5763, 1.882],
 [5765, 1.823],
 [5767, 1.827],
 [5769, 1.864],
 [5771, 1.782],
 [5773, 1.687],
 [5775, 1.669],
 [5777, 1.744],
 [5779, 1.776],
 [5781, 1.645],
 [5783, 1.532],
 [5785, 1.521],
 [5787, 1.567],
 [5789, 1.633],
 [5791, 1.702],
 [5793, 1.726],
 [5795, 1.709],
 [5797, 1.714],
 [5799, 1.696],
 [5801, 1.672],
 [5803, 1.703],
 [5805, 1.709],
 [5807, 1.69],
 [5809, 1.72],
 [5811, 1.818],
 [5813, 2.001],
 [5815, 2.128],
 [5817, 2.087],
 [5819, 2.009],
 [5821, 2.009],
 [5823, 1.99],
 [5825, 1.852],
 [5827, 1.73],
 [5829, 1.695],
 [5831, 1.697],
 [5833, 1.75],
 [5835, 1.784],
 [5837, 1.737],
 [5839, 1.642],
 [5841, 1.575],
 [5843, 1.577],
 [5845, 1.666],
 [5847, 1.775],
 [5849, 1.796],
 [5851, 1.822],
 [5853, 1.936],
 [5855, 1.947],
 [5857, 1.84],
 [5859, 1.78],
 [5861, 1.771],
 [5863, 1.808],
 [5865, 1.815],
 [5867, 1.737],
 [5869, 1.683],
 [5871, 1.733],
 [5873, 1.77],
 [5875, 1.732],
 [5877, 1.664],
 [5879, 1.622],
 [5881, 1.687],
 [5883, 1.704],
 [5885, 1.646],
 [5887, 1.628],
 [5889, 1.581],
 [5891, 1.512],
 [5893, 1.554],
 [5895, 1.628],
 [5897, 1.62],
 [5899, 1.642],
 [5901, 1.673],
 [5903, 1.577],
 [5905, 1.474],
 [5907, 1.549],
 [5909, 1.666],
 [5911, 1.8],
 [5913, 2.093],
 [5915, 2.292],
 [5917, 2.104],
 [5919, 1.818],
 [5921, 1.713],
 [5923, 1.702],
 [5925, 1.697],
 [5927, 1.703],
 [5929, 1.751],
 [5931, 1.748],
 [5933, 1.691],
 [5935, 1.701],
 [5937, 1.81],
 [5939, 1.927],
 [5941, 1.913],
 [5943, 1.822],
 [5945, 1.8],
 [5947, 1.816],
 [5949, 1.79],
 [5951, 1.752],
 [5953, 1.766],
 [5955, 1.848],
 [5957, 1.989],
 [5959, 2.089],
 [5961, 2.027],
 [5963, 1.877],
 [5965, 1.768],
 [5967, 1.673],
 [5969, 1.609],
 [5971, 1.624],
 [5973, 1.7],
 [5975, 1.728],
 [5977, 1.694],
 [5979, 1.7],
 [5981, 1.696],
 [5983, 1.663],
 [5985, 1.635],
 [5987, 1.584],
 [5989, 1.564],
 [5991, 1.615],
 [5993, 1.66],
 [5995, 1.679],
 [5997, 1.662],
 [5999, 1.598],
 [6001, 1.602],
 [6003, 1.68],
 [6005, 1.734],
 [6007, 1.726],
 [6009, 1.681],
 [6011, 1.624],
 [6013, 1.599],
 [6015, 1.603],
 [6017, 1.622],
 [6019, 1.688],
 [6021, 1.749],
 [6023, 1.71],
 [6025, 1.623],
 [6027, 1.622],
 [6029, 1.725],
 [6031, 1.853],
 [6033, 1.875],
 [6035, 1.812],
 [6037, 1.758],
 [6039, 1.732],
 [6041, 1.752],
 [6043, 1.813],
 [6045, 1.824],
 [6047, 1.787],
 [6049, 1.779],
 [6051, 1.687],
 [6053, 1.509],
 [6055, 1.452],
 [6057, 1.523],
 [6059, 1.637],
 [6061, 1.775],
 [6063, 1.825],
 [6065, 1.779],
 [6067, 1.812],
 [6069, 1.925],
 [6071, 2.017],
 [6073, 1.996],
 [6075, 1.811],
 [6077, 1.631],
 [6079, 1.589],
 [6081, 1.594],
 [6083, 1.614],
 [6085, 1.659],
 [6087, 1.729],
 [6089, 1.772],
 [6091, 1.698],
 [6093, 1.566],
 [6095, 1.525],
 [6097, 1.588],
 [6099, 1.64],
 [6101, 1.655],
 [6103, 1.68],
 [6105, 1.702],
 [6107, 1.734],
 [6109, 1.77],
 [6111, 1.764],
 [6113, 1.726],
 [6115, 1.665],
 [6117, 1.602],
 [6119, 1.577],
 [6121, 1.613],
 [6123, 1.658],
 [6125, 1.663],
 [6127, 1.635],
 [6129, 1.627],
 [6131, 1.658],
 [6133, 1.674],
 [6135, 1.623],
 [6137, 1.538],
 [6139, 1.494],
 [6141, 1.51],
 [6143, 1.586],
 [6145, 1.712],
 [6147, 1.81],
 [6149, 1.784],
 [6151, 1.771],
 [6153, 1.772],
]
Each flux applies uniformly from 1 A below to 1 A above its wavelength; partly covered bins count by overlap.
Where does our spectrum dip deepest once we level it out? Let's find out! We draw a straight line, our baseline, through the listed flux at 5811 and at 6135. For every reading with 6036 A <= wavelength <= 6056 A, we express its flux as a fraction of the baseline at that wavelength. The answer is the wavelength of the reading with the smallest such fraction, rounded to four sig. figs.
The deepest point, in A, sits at 6055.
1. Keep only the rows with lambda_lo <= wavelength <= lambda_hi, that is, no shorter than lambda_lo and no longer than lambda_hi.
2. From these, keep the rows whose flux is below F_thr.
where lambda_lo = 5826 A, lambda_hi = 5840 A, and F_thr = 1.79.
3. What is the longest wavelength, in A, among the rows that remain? 5839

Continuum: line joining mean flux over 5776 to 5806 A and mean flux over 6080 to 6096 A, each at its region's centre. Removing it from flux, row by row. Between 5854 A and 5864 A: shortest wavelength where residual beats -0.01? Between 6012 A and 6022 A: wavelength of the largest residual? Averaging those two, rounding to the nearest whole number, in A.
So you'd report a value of 5938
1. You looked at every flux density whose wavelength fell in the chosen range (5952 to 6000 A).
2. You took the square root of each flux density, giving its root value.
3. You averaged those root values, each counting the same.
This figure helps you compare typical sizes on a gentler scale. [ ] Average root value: 1.31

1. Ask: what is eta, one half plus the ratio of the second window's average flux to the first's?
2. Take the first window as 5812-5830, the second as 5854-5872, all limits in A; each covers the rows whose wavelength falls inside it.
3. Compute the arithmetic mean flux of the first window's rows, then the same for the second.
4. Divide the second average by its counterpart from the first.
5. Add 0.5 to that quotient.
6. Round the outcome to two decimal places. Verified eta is 1.42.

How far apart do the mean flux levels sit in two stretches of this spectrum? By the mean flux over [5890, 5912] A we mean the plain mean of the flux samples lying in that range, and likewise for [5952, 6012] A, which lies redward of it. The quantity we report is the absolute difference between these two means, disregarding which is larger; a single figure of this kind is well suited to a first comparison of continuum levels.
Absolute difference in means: 0.11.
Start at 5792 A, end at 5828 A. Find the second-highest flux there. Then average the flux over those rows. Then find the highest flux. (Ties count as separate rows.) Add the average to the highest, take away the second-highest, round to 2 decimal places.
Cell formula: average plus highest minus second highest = 1.87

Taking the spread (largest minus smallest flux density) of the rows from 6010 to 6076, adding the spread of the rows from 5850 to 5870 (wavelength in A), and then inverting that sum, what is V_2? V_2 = 1.21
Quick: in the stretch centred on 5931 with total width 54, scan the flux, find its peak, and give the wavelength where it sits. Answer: 5915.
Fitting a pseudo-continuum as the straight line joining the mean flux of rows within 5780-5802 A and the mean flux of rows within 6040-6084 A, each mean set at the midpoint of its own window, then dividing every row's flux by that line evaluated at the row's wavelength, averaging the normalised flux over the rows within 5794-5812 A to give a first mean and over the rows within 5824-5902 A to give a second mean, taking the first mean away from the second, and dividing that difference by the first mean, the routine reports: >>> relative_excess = -0.012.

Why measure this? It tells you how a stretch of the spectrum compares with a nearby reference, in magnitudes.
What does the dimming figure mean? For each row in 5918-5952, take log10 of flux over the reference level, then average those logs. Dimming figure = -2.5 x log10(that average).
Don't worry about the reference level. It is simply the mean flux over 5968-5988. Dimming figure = 3.9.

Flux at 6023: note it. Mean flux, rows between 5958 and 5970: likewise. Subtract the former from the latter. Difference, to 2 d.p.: 0.13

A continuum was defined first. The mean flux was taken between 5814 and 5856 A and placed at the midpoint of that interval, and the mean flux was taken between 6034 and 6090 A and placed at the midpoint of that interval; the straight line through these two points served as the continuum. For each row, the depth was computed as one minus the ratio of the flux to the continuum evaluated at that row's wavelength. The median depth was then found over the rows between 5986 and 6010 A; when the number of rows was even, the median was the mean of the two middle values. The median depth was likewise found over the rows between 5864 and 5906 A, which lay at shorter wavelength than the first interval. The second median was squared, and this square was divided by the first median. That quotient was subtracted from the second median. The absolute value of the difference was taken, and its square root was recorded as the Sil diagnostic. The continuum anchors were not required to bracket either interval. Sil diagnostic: 0.21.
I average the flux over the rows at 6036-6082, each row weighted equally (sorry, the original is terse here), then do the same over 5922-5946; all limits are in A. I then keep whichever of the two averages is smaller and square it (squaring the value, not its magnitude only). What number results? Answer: 3.0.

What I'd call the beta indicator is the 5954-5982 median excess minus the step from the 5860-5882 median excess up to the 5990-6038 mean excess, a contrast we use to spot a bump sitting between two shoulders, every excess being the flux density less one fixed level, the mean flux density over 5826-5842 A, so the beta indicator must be 0.058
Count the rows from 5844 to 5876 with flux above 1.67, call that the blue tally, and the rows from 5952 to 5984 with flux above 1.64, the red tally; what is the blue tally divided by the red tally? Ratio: 1.07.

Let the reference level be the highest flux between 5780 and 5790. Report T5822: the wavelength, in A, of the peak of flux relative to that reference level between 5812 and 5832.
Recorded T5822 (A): 5815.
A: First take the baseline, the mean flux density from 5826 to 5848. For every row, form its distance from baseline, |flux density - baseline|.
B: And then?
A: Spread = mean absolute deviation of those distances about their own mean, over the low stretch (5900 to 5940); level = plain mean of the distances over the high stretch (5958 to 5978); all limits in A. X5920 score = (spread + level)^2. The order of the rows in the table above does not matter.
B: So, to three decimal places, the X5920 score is 0.058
